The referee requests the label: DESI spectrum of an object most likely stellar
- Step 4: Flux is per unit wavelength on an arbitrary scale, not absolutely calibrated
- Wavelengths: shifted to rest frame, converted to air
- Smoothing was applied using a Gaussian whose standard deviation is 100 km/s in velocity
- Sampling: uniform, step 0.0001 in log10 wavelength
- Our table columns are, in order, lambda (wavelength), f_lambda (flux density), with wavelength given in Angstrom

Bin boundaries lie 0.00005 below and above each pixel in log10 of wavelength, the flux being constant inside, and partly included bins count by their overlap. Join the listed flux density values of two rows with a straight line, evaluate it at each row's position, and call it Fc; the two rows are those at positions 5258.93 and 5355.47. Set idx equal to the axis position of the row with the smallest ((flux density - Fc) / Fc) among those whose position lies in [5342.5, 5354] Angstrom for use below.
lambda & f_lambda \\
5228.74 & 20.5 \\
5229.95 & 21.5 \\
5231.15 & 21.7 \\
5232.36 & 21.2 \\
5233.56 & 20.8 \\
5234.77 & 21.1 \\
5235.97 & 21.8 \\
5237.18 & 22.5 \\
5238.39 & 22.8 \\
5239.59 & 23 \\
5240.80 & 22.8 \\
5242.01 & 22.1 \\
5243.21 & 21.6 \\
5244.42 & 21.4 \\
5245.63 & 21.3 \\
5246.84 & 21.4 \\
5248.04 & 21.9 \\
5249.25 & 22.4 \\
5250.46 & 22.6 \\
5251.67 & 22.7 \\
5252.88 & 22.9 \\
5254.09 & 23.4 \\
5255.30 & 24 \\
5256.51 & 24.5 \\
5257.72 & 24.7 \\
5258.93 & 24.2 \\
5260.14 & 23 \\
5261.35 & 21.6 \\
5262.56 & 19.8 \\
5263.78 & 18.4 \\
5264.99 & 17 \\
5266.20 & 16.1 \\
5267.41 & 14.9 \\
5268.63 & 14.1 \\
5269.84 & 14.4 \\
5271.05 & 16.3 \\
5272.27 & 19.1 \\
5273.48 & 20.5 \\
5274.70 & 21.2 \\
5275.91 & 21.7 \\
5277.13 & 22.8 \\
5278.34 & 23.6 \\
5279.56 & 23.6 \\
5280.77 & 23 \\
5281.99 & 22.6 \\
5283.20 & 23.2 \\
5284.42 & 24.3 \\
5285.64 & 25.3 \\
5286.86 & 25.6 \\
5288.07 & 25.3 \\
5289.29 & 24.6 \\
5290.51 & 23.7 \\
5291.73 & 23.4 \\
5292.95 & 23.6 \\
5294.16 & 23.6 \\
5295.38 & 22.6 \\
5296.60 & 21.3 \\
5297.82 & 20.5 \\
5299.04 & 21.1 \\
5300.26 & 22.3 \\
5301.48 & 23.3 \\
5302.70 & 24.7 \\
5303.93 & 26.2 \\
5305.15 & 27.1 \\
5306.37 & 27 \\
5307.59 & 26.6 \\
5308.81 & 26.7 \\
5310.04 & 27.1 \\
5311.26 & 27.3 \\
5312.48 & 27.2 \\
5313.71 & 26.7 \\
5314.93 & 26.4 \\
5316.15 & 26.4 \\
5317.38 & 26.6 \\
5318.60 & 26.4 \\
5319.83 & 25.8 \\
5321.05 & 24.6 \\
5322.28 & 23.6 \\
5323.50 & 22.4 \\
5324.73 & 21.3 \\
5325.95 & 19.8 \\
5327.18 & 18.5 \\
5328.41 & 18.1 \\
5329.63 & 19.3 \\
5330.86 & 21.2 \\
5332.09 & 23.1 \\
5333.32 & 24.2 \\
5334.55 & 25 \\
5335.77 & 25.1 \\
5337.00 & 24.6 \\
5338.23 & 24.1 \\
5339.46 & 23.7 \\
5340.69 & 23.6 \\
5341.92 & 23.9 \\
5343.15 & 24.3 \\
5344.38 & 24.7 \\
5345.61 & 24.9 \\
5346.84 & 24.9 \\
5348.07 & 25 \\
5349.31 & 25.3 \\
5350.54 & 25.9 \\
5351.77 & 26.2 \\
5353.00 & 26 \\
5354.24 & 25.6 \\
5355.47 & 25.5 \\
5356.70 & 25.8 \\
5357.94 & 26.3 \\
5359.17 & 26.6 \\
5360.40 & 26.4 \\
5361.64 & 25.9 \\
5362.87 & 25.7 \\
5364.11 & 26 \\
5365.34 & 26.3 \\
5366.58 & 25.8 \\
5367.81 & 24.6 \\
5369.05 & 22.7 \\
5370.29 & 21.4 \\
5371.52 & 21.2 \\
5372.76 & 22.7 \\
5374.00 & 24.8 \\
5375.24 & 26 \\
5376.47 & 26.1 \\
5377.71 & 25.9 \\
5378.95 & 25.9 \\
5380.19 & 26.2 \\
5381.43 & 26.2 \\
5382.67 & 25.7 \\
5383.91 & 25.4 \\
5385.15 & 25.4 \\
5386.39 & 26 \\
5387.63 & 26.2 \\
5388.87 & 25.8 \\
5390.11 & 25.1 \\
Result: 5343.15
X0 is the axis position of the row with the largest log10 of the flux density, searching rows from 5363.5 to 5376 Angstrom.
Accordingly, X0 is 5365.34 Angstrom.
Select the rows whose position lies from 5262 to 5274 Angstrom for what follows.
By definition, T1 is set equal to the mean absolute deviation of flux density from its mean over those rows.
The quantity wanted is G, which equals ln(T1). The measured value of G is 0.6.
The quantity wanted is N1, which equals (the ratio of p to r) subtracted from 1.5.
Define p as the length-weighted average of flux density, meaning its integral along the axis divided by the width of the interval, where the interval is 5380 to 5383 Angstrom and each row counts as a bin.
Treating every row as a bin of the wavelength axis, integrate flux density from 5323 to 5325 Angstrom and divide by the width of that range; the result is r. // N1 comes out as 0.31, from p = 26.0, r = 22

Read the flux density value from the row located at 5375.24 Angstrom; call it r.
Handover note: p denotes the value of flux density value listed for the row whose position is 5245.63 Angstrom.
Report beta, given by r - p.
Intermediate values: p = 21.3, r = 26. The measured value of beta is 4.7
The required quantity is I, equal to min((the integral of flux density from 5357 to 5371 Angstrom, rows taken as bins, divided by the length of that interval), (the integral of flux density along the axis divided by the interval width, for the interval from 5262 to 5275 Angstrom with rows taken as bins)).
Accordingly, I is 17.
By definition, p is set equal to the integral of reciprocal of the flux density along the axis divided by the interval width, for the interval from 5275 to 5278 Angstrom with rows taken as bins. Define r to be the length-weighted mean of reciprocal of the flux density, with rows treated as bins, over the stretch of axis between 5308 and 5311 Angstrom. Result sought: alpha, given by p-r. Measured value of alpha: 0.008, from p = 0.0450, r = 0.0371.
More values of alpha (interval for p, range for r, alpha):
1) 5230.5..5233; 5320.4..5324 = 0.004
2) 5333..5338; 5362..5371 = 0.000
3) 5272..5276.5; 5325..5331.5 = -0.003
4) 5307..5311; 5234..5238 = -0.009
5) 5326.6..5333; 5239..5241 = 0.006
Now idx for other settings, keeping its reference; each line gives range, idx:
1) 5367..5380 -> 5371.52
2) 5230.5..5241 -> 5233.56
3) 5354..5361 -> 5355.47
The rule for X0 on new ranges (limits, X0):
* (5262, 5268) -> 5262.56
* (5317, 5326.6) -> 5317.38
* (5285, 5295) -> 5286.86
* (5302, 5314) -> 5311.26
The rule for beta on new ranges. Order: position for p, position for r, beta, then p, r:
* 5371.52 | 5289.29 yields 3.4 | 21.2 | 24.6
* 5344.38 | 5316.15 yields 1.7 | 24.7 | 26.4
